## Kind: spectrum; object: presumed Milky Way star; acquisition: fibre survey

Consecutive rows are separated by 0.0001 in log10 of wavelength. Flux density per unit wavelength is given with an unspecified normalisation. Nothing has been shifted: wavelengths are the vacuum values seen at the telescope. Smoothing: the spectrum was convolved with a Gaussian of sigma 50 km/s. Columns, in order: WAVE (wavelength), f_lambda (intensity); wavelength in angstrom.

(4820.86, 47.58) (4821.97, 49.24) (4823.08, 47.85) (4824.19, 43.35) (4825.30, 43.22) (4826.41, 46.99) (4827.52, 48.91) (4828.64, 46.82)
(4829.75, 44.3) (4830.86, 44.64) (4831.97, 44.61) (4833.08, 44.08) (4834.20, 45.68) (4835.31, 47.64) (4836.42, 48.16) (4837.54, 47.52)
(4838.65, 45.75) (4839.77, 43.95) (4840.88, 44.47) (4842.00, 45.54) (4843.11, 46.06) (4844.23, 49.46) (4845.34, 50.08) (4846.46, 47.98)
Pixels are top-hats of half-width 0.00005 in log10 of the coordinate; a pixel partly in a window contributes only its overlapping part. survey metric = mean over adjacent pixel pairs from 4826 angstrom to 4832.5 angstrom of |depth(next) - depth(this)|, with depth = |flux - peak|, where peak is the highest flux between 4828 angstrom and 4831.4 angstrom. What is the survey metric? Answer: 1.4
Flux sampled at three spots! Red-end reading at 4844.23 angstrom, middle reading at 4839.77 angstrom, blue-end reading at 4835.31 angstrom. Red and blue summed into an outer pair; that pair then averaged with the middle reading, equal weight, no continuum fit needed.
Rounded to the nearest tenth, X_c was 70.5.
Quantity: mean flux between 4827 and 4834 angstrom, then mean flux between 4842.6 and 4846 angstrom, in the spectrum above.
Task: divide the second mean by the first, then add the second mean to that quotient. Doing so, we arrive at 49.6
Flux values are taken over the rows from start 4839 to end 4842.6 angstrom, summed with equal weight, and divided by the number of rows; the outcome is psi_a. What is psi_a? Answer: 44.7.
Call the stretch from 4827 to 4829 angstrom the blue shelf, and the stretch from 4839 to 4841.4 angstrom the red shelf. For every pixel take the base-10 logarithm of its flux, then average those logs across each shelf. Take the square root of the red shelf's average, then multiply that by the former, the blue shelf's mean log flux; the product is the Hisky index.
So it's 2.15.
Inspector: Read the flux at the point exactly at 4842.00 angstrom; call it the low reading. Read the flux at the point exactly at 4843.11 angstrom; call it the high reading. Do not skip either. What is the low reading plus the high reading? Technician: 91.6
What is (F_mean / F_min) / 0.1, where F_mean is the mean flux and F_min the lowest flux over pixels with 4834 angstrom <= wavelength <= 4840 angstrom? 10.6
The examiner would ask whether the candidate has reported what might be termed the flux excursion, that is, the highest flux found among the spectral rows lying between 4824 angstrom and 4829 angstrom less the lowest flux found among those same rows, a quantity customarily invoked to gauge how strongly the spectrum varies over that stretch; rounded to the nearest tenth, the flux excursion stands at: 5.7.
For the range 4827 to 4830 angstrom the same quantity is 4.6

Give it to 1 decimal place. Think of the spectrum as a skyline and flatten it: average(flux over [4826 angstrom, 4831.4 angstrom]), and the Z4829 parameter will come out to 46.3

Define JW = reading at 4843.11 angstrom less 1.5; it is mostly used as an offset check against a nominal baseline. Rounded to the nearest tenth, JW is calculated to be 44.6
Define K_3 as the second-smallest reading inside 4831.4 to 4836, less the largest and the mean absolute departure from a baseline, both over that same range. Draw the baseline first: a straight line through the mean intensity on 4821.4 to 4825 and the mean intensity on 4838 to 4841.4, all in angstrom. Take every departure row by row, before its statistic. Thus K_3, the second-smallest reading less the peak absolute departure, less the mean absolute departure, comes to 41.0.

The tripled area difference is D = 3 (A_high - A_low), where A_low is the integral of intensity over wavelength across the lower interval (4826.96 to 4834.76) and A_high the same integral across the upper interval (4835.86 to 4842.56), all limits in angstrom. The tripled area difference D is -144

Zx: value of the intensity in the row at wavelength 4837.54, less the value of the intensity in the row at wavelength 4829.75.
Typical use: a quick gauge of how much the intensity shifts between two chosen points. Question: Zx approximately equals 3.2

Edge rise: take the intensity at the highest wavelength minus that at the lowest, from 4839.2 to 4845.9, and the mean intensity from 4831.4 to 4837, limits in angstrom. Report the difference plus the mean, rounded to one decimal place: 52.2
